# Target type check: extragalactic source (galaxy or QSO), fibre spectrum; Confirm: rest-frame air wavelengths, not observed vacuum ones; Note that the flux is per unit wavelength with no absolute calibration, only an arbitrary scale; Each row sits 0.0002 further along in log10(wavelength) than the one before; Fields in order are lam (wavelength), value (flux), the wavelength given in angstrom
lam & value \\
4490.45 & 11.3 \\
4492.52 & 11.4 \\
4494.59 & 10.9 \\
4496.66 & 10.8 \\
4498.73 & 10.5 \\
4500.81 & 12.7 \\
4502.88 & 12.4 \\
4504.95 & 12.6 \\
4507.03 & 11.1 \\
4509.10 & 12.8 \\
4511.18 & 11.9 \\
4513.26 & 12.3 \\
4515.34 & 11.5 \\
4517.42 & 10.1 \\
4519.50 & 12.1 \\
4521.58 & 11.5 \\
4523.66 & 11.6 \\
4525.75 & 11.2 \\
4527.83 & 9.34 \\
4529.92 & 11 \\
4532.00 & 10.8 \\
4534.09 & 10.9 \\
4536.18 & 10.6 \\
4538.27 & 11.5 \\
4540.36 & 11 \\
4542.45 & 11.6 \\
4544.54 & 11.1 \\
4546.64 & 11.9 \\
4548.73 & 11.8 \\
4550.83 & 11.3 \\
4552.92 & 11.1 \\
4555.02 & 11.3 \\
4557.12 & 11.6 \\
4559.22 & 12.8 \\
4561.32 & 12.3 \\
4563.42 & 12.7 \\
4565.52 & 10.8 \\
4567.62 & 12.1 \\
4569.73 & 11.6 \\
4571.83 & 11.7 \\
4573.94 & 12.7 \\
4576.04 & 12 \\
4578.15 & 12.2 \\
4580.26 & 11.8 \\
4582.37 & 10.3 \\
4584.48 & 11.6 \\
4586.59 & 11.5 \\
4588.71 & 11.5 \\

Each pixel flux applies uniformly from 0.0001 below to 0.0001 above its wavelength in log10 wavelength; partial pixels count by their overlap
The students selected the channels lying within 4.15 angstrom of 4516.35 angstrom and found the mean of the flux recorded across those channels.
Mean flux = 11.5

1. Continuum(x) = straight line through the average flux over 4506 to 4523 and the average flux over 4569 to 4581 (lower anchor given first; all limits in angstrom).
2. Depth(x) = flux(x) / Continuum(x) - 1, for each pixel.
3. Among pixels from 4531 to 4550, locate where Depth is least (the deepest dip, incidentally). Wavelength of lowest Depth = 4536.18 angstrom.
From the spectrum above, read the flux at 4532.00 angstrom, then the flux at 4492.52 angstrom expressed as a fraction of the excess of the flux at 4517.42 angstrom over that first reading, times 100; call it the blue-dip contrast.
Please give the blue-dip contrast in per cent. -1629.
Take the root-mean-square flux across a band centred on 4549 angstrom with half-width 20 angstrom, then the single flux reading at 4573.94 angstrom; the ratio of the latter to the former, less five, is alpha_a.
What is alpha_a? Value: -3.90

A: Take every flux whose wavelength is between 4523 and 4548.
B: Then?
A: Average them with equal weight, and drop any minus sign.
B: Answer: 11.0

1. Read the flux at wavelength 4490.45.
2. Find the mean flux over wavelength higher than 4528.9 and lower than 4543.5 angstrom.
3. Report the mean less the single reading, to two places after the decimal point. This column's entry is -0.24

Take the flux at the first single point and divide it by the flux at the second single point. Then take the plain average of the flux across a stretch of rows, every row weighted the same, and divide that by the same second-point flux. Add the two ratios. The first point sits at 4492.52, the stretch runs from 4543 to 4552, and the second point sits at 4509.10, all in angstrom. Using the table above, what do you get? 1.79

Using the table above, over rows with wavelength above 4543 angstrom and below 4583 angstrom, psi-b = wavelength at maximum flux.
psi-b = 4559.22 angstrom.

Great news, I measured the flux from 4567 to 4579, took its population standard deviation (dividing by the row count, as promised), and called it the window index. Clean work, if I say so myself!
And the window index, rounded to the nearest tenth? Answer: 0.4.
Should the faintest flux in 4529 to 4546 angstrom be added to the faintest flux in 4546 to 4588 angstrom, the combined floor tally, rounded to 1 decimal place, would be 20.9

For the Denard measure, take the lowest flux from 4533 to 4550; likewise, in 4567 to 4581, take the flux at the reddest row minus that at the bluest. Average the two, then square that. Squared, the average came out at 27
